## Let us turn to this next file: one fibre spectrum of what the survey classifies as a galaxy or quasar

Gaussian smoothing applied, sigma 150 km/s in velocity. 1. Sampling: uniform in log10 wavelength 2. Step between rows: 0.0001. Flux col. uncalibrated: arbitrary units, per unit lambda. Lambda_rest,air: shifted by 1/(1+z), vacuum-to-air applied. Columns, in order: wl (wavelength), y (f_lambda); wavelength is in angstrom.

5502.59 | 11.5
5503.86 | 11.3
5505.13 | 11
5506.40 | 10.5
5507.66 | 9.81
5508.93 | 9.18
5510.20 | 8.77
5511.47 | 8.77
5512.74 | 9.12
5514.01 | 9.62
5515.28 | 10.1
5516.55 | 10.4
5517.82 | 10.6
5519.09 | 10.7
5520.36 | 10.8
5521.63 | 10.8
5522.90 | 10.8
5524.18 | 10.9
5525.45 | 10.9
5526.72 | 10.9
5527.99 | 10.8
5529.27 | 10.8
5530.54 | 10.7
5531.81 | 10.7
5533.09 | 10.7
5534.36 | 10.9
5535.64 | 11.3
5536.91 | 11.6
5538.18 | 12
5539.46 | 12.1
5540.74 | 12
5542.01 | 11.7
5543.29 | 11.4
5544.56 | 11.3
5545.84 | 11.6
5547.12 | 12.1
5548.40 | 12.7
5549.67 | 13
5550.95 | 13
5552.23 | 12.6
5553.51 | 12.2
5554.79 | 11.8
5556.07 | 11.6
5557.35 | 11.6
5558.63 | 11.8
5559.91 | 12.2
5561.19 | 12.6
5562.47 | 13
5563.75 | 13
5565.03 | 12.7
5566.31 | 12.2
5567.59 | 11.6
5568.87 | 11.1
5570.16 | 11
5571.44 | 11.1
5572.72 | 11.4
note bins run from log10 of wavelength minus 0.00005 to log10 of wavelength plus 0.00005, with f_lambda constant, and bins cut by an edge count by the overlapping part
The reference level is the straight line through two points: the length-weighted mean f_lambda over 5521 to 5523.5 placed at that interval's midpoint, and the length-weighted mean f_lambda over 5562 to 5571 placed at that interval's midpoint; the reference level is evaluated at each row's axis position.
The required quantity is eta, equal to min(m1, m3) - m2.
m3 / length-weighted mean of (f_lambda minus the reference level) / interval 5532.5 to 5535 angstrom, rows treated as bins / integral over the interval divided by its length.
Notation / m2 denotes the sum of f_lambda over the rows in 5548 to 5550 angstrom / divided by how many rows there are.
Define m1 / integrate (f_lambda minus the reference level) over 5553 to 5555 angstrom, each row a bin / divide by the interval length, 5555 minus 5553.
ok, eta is -13.2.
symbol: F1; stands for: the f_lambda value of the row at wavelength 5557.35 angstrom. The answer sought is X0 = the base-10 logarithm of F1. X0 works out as 1.06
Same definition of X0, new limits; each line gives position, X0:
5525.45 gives 1.04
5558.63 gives 1.07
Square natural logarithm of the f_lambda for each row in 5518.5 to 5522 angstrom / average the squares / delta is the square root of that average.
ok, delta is 2.38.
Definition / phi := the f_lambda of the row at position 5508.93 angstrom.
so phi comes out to 9.18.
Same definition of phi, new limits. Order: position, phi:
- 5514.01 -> 9.62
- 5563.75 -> 13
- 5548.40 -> 12.7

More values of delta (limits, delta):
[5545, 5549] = 2.50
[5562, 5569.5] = 2.51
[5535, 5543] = 2.47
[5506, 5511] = 2.26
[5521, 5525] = 2.38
